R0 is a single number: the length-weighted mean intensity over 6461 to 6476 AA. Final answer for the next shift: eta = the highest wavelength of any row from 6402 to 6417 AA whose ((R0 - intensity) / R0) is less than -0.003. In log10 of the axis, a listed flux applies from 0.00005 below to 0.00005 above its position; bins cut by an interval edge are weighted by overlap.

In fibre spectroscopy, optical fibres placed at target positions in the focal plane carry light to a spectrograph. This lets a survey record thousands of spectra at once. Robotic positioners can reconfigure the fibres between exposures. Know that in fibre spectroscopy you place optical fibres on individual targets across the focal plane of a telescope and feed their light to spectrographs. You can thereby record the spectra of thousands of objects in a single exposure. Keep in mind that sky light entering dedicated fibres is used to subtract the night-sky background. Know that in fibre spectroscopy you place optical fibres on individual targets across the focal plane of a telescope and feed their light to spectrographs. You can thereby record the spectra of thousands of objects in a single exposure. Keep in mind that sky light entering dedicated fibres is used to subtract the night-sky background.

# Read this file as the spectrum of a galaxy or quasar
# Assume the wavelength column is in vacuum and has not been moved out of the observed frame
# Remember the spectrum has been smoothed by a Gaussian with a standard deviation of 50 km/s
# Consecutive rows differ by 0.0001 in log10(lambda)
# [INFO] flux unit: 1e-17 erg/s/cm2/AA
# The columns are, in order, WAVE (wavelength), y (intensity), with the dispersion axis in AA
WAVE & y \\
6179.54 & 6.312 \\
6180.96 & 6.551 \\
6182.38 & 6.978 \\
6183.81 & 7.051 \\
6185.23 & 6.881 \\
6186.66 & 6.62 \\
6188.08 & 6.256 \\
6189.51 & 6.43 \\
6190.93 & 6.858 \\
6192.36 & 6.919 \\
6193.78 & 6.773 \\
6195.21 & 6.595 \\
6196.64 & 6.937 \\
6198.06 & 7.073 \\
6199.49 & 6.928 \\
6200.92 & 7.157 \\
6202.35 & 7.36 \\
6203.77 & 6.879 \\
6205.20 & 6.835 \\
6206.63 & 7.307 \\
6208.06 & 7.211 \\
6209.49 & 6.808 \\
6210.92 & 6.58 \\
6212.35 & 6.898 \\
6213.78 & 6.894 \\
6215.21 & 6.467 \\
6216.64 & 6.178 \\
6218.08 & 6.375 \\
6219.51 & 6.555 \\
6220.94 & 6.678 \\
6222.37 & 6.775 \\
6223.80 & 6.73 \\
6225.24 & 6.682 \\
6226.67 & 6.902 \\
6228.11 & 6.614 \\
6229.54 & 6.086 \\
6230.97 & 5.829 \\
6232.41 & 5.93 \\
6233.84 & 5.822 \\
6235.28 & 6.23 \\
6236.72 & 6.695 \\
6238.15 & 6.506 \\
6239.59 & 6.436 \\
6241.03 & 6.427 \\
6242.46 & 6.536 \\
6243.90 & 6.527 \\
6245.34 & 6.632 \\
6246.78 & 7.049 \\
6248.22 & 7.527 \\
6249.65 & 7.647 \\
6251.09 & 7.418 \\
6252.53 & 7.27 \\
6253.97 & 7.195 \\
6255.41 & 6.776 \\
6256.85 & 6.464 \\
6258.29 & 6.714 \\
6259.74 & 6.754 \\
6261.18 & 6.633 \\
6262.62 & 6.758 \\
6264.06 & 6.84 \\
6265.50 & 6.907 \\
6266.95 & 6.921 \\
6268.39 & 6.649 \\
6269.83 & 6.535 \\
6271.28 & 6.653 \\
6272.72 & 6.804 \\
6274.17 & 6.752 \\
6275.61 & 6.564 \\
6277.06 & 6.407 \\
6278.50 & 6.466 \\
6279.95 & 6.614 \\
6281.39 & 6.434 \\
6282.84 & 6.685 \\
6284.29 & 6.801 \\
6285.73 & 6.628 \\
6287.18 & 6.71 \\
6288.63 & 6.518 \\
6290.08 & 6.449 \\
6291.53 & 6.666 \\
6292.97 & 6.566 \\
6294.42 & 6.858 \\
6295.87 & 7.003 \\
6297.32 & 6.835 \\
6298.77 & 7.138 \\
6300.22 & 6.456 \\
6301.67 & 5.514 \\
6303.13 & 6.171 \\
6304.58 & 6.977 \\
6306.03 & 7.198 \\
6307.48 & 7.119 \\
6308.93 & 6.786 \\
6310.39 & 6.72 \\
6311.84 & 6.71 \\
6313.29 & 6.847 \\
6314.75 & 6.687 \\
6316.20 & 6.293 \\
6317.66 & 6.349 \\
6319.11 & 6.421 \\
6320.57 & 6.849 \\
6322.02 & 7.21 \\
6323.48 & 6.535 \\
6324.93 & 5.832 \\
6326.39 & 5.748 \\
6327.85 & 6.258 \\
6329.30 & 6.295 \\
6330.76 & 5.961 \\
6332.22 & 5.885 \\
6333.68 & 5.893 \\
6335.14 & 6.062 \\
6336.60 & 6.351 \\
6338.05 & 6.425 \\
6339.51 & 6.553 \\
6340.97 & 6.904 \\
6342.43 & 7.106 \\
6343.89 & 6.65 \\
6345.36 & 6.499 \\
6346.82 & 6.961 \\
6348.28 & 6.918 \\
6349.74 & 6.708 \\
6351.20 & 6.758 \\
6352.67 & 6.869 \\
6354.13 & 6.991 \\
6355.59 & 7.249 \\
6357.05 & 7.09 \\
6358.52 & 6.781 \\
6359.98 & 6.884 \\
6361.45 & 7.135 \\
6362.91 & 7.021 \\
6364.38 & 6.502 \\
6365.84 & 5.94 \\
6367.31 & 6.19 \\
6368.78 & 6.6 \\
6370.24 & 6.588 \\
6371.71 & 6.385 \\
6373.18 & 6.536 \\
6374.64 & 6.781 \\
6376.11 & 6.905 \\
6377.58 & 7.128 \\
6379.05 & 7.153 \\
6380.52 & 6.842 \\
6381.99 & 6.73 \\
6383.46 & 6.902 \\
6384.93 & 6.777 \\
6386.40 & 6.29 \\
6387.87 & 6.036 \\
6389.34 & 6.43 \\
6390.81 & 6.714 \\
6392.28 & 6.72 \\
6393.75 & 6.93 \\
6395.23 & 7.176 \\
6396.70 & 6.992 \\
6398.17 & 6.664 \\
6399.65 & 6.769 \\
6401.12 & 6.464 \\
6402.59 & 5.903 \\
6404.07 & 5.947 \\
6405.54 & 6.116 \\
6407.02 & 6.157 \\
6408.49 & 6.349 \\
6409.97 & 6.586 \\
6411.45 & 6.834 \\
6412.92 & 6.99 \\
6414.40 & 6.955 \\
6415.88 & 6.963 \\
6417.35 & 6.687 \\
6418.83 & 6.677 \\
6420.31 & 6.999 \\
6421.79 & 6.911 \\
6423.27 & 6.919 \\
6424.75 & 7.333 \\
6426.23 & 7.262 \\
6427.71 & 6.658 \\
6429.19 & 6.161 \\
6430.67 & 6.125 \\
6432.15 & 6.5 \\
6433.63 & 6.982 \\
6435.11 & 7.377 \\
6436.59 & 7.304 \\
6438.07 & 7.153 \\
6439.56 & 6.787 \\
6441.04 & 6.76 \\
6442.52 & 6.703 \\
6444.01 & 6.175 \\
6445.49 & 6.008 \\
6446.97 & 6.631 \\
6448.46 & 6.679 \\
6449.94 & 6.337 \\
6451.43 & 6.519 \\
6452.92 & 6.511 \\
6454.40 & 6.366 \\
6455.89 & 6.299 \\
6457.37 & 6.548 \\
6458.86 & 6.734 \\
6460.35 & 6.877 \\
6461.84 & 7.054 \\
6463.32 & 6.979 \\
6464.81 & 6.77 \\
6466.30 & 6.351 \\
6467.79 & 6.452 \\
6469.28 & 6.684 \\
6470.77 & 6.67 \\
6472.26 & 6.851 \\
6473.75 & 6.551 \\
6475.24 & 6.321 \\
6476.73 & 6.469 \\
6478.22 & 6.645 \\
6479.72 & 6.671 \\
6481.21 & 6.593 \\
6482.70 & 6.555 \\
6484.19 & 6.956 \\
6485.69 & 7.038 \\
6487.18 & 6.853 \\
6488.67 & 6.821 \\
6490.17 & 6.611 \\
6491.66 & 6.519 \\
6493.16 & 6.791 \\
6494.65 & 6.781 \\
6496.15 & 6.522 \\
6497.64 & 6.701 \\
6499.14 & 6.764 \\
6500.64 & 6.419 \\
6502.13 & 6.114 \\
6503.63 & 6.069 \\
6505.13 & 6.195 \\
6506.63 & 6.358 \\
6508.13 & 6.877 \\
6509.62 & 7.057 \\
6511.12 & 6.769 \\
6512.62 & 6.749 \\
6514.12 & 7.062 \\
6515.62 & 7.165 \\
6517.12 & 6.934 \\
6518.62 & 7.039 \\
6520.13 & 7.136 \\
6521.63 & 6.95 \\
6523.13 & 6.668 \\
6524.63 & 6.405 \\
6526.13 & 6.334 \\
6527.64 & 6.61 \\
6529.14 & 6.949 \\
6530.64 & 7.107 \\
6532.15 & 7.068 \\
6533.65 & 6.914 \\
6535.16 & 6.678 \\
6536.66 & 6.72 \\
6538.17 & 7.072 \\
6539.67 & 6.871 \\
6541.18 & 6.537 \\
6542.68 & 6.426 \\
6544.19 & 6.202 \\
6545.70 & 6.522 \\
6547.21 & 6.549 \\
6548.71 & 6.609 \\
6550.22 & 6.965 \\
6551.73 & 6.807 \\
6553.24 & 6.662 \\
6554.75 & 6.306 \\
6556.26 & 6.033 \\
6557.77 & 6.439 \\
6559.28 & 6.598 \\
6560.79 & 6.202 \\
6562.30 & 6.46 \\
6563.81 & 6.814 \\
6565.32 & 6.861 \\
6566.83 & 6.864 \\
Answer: 6415.88 AA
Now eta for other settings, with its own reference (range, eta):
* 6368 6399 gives 6396.70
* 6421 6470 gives 6464.81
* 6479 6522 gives 6521.63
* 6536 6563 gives 6551.73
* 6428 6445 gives 6442.52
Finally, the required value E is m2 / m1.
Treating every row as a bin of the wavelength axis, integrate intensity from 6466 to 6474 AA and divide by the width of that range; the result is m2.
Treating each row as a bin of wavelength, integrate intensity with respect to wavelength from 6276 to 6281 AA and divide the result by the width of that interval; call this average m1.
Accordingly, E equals 1.02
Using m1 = 6.50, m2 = 6.61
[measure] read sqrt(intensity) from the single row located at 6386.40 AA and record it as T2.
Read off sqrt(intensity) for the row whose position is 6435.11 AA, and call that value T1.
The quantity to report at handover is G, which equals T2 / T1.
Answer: 0.92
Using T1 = 2.72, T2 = 2.51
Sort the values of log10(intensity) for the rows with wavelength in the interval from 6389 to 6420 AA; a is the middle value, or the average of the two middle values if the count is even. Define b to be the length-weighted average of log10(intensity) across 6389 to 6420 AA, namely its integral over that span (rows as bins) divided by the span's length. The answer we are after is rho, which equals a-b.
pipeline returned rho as 0.004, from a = 0.825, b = 0.821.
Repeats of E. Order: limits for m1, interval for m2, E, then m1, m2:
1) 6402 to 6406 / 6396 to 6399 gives 1.14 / 5.98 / 6.82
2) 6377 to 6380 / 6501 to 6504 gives 0.86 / 7.11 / 6.15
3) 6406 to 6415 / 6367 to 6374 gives 0.98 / 6.62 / 6.48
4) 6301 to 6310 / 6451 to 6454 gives 0.98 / 6.63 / 6.50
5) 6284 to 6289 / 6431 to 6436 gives 1.04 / 6.67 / 6.90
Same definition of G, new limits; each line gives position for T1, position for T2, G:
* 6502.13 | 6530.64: 1.08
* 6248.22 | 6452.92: 0.93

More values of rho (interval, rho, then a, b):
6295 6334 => 0.003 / 0.815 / 0.813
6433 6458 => -0.001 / 0.822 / 0.823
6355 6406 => 0.005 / 0.828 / 0.823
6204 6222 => 0.001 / 0.829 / 0.828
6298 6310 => 0.015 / 0.838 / 0.822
